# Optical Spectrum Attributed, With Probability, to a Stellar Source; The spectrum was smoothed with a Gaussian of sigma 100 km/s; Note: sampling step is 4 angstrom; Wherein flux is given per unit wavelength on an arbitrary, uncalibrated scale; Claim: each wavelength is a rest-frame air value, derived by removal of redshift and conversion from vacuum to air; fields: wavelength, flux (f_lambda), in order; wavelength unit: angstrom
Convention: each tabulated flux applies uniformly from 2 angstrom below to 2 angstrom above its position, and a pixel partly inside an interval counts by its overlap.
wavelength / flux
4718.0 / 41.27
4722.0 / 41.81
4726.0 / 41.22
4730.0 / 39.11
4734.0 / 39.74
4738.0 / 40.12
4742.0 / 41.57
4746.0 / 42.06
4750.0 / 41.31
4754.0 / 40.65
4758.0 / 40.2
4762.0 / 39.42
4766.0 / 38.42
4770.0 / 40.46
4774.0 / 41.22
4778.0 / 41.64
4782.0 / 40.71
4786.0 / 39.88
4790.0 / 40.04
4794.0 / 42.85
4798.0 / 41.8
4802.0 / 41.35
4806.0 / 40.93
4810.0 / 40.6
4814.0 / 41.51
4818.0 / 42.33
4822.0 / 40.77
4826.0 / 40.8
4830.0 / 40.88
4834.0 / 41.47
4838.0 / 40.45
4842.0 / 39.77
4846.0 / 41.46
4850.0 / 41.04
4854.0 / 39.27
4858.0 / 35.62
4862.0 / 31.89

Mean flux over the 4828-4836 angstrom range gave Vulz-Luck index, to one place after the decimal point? 41.2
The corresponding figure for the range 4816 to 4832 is 41.2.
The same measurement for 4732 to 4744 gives 40.5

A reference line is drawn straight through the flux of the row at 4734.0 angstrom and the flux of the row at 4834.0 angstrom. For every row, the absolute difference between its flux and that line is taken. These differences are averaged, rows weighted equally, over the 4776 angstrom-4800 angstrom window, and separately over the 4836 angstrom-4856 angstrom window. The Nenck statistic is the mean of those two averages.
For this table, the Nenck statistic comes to 1.12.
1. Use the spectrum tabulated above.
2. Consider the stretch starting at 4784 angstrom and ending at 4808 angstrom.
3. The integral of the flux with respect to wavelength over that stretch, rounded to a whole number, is 987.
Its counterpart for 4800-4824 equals 990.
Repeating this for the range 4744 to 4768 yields 968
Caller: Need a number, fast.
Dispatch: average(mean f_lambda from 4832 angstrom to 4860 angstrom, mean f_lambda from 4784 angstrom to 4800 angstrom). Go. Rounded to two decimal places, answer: 40.51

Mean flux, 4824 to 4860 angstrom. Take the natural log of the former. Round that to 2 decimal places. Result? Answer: 3.69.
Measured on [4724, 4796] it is 3.70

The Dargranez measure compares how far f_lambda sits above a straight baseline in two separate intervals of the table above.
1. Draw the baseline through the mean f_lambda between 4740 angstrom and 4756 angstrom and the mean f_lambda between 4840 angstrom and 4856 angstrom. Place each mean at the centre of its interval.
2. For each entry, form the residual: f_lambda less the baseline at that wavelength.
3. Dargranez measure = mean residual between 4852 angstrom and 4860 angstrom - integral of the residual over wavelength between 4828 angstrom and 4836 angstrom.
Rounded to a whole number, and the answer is -8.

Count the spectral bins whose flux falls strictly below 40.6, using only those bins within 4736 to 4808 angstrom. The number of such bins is 7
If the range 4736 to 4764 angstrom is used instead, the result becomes 3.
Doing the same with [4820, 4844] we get 2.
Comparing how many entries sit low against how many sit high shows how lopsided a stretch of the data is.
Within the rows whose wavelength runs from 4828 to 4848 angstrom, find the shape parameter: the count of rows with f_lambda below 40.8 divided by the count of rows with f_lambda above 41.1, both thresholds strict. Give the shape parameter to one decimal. 1.0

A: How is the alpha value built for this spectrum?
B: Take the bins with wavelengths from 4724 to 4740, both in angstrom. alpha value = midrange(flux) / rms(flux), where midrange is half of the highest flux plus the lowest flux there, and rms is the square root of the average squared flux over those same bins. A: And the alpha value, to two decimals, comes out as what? 1.00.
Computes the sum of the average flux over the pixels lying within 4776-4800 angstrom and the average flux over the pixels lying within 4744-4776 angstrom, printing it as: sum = 81.6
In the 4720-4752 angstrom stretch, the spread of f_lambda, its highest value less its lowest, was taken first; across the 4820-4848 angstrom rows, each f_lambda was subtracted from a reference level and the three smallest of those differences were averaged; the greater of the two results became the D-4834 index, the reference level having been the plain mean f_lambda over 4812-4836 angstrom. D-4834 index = 2.95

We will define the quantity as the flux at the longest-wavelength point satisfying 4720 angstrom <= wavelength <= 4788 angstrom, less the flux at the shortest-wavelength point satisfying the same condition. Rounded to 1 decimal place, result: -1.9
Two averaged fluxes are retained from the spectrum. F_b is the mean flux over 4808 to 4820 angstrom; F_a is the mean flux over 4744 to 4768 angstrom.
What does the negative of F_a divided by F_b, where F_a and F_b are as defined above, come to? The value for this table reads -0.97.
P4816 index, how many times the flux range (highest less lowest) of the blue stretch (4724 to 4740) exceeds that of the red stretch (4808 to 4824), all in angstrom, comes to 1.22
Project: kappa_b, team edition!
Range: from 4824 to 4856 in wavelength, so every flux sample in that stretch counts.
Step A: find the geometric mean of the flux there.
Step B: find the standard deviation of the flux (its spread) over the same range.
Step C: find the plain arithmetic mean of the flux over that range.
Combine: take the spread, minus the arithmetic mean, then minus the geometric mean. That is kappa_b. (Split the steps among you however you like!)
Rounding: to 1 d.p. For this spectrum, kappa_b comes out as -80.5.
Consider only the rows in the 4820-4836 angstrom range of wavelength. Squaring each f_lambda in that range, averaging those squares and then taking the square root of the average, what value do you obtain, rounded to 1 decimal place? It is 41.0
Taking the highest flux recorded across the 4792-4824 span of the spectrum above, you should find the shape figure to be 42.85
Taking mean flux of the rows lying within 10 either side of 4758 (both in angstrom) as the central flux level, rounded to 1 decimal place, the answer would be 40.0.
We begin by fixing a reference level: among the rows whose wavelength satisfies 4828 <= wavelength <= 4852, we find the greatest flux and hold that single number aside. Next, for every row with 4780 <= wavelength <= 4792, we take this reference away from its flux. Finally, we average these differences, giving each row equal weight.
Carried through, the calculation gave -1.3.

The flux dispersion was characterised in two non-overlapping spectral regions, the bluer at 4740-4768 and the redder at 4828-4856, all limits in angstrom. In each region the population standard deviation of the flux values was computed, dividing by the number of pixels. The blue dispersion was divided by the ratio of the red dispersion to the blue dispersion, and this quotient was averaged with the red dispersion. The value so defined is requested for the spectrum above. 1.29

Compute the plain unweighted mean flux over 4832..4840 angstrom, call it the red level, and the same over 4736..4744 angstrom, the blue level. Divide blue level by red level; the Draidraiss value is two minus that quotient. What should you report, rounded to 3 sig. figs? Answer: 1.00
